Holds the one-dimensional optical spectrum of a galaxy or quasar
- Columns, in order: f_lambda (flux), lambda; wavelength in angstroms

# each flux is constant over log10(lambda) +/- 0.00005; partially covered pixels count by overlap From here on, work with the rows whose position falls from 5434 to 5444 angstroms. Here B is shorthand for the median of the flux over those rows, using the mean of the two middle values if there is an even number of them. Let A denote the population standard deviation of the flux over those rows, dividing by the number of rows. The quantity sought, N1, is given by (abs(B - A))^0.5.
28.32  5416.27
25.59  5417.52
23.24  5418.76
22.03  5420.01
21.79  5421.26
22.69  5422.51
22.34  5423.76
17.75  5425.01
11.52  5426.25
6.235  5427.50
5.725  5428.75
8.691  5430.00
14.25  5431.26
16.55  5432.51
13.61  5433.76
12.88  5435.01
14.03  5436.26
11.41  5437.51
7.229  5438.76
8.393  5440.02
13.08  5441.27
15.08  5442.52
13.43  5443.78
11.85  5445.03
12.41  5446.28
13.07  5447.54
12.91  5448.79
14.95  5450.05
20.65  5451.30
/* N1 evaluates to 3.2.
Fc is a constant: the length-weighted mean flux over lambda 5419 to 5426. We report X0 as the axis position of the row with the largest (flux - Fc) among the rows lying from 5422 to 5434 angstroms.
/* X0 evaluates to 5422.51 angstroms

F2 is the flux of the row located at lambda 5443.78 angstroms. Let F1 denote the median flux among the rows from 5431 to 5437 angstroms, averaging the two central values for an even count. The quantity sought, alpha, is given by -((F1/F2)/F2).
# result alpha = -0.08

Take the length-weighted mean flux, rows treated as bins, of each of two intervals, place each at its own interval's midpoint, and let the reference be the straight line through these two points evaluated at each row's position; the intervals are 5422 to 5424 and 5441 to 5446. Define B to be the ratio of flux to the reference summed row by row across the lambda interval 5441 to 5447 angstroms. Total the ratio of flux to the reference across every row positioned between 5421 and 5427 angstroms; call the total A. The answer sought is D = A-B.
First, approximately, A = 4.31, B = 5.0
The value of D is -0.7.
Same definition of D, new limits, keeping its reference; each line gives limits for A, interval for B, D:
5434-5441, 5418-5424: -1.5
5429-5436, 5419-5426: -1.1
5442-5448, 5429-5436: 1.6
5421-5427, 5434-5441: 1.0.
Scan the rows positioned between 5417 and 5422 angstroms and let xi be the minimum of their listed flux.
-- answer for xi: 21.79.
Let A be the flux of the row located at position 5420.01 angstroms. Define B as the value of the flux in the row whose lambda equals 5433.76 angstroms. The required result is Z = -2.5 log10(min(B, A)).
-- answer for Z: -2.8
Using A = 22.03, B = 13.61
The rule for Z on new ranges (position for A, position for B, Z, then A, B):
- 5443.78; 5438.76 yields -2.1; 13.43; 7.229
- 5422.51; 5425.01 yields -3.1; 22.69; 17.75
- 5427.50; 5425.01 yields -2.0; 6.235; 17.75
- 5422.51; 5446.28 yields -2.7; 22.69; 12.41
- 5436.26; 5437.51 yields -2.6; 14.03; 11.41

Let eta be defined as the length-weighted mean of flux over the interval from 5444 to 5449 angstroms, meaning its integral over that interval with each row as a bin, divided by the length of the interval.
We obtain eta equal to 12.6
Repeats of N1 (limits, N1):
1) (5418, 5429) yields 3.9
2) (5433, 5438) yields 3.5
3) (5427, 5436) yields 3.0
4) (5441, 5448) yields 3.5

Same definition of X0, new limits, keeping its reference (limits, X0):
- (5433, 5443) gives 5442.52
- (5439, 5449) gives 5442.52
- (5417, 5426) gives 5417.52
